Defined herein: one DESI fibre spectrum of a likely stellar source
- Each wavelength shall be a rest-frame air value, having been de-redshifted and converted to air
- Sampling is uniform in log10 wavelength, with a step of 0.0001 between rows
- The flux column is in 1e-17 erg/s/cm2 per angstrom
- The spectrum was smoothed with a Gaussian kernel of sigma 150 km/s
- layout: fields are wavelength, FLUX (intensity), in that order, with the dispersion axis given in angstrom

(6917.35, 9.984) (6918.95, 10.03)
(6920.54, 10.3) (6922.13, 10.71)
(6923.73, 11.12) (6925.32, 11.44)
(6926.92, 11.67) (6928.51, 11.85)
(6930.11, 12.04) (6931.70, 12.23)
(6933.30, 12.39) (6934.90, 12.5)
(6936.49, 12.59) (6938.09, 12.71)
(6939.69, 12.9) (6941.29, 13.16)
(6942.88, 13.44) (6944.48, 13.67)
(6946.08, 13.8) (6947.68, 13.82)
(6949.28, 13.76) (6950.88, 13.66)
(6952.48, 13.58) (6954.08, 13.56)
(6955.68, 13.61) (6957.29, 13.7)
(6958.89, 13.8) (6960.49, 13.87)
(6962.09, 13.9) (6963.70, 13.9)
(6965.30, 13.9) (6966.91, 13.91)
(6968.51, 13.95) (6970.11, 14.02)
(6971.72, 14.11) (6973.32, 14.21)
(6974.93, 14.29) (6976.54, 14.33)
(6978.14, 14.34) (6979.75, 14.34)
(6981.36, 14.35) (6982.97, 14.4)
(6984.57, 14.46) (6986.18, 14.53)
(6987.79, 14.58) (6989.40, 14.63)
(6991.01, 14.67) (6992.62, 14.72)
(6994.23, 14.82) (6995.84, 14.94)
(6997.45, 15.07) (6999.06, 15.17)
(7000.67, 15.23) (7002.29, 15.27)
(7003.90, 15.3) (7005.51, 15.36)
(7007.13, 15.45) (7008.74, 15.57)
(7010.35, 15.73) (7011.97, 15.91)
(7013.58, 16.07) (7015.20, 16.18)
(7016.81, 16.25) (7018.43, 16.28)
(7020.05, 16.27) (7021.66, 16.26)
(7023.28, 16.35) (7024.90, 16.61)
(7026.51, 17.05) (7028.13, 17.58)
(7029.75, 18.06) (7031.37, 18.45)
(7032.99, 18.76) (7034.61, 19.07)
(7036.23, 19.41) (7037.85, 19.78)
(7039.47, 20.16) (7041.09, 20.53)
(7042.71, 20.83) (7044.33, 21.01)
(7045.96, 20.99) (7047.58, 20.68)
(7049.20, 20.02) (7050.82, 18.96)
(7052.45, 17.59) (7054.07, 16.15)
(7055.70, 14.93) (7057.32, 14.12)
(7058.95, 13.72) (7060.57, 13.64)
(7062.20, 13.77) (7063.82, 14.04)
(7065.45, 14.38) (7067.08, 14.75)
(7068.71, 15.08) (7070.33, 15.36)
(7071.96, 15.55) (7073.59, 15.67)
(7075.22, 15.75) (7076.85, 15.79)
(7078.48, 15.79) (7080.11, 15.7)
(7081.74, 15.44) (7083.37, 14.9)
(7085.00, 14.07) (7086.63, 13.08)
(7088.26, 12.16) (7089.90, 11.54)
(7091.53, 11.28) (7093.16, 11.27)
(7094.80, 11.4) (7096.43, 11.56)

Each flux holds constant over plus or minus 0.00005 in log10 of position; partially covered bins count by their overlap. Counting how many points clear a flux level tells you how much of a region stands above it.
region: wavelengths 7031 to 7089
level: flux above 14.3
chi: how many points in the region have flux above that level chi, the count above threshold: 28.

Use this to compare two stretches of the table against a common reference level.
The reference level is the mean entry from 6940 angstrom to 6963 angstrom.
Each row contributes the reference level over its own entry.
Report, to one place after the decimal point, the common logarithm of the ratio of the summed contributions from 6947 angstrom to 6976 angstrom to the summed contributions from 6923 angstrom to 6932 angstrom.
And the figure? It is 0.4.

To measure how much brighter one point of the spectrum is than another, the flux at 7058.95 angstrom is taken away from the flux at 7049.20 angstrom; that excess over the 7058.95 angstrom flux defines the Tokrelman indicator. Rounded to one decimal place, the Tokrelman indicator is 6.3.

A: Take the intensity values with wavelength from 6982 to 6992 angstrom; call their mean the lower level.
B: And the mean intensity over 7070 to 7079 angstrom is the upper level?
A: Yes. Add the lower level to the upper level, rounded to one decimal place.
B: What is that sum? 30.2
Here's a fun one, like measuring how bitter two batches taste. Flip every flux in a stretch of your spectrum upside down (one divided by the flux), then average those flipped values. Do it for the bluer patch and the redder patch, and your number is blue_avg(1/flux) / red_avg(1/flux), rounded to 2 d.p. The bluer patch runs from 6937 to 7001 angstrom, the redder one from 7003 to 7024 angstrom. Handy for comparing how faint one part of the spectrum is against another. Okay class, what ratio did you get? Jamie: 1.13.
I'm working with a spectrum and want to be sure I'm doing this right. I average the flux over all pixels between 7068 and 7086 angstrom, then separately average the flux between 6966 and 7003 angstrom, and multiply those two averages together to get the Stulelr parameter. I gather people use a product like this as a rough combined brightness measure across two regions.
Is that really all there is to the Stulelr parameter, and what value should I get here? 223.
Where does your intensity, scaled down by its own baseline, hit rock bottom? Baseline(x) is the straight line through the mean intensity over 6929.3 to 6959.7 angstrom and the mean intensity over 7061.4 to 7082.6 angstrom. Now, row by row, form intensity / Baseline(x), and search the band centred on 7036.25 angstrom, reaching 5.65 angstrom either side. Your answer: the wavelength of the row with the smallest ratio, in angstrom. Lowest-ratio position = 7031.37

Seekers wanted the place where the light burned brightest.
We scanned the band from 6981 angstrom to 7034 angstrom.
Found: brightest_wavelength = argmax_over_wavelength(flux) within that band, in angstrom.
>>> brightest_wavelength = 7032.99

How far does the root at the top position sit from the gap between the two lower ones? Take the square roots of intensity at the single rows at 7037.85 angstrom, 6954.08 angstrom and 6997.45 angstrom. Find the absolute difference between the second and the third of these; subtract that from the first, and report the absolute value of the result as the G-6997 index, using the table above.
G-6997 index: 4.2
